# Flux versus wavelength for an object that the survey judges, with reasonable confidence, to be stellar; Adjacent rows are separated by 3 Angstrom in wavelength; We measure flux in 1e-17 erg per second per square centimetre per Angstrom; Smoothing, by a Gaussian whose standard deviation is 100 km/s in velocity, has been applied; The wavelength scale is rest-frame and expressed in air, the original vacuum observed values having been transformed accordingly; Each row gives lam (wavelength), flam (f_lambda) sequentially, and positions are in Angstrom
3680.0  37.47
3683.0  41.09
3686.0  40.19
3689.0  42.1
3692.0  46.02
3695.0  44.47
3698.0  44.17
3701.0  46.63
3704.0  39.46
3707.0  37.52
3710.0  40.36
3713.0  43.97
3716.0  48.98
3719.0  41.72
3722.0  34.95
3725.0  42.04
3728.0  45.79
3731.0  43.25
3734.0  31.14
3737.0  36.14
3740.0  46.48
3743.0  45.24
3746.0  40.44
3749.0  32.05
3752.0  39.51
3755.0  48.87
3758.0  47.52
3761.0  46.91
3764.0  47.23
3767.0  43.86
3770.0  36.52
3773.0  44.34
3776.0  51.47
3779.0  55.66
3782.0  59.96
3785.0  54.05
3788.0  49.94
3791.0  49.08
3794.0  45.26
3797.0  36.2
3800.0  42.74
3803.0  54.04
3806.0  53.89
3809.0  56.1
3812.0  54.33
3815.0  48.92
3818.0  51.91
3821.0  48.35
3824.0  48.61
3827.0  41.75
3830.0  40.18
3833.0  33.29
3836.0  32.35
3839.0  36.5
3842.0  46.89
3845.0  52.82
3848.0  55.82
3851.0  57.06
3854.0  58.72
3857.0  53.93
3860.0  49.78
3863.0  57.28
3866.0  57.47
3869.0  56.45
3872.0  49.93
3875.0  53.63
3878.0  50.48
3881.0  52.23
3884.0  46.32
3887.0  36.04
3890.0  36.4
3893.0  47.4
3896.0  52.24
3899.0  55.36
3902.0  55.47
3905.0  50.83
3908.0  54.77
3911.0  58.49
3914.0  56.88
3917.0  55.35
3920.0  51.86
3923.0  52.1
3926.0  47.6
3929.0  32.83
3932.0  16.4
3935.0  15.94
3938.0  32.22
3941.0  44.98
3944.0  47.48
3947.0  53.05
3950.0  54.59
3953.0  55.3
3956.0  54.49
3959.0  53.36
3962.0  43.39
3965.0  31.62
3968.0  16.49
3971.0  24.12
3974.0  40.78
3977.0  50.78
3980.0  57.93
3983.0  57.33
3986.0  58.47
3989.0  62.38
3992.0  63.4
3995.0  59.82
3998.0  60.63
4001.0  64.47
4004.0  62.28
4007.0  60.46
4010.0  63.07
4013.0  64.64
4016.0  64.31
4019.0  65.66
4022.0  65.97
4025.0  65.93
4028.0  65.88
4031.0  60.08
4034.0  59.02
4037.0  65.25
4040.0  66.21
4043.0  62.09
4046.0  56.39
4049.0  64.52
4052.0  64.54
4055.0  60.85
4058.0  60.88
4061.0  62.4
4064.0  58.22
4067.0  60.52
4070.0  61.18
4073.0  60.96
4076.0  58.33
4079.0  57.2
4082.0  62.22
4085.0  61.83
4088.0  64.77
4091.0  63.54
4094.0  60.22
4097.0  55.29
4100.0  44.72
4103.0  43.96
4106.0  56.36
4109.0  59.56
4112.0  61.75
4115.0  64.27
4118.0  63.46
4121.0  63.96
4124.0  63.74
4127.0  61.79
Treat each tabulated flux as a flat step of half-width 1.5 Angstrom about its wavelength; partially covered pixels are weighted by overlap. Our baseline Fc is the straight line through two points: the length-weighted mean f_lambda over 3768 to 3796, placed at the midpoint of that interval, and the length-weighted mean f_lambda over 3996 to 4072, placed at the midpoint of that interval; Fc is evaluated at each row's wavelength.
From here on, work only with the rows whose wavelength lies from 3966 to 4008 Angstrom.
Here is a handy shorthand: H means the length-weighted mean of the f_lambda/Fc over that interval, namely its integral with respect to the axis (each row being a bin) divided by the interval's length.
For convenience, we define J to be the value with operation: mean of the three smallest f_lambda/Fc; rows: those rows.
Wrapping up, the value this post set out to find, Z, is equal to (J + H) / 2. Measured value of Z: 0.66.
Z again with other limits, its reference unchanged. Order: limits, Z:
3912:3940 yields 0.54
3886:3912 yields 0.81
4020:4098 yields 0.92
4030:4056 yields 0.96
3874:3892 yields 0.78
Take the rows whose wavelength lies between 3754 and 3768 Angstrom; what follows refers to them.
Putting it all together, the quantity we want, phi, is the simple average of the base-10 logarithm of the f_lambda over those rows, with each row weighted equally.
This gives 1.67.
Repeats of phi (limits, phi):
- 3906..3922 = 1.74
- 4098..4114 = 1.72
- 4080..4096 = 1.80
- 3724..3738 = 1.59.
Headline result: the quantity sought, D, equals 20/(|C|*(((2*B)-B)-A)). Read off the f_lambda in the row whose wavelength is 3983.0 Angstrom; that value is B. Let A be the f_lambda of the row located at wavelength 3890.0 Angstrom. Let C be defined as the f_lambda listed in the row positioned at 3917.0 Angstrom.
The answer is 0.02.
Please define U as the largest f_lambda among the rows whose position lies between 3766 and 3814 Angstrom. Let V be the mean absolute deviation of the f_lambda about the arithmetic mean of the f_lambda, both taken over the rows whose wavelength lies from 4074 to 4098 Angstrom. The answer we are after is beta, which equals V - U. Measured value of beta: -57.3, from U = 59.96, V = 2.7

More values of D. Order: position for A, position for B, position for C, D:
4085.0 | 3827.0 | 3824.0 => -0.02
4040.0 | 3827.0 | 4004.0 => -0.01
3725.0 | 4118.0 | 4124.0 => 0.01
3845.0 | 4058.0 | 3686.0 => 0.06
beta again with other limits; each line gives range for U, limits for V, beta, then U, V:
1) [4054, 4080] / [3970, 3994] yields -52.4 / 62.4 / 10.0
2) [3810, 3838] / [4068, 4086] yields -52.6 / 54.33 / 1.7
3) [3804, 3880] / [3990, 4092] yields -56.5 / 58.72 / 2.2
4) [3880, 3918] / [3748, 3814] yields -52.8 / 58.49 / 5.7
